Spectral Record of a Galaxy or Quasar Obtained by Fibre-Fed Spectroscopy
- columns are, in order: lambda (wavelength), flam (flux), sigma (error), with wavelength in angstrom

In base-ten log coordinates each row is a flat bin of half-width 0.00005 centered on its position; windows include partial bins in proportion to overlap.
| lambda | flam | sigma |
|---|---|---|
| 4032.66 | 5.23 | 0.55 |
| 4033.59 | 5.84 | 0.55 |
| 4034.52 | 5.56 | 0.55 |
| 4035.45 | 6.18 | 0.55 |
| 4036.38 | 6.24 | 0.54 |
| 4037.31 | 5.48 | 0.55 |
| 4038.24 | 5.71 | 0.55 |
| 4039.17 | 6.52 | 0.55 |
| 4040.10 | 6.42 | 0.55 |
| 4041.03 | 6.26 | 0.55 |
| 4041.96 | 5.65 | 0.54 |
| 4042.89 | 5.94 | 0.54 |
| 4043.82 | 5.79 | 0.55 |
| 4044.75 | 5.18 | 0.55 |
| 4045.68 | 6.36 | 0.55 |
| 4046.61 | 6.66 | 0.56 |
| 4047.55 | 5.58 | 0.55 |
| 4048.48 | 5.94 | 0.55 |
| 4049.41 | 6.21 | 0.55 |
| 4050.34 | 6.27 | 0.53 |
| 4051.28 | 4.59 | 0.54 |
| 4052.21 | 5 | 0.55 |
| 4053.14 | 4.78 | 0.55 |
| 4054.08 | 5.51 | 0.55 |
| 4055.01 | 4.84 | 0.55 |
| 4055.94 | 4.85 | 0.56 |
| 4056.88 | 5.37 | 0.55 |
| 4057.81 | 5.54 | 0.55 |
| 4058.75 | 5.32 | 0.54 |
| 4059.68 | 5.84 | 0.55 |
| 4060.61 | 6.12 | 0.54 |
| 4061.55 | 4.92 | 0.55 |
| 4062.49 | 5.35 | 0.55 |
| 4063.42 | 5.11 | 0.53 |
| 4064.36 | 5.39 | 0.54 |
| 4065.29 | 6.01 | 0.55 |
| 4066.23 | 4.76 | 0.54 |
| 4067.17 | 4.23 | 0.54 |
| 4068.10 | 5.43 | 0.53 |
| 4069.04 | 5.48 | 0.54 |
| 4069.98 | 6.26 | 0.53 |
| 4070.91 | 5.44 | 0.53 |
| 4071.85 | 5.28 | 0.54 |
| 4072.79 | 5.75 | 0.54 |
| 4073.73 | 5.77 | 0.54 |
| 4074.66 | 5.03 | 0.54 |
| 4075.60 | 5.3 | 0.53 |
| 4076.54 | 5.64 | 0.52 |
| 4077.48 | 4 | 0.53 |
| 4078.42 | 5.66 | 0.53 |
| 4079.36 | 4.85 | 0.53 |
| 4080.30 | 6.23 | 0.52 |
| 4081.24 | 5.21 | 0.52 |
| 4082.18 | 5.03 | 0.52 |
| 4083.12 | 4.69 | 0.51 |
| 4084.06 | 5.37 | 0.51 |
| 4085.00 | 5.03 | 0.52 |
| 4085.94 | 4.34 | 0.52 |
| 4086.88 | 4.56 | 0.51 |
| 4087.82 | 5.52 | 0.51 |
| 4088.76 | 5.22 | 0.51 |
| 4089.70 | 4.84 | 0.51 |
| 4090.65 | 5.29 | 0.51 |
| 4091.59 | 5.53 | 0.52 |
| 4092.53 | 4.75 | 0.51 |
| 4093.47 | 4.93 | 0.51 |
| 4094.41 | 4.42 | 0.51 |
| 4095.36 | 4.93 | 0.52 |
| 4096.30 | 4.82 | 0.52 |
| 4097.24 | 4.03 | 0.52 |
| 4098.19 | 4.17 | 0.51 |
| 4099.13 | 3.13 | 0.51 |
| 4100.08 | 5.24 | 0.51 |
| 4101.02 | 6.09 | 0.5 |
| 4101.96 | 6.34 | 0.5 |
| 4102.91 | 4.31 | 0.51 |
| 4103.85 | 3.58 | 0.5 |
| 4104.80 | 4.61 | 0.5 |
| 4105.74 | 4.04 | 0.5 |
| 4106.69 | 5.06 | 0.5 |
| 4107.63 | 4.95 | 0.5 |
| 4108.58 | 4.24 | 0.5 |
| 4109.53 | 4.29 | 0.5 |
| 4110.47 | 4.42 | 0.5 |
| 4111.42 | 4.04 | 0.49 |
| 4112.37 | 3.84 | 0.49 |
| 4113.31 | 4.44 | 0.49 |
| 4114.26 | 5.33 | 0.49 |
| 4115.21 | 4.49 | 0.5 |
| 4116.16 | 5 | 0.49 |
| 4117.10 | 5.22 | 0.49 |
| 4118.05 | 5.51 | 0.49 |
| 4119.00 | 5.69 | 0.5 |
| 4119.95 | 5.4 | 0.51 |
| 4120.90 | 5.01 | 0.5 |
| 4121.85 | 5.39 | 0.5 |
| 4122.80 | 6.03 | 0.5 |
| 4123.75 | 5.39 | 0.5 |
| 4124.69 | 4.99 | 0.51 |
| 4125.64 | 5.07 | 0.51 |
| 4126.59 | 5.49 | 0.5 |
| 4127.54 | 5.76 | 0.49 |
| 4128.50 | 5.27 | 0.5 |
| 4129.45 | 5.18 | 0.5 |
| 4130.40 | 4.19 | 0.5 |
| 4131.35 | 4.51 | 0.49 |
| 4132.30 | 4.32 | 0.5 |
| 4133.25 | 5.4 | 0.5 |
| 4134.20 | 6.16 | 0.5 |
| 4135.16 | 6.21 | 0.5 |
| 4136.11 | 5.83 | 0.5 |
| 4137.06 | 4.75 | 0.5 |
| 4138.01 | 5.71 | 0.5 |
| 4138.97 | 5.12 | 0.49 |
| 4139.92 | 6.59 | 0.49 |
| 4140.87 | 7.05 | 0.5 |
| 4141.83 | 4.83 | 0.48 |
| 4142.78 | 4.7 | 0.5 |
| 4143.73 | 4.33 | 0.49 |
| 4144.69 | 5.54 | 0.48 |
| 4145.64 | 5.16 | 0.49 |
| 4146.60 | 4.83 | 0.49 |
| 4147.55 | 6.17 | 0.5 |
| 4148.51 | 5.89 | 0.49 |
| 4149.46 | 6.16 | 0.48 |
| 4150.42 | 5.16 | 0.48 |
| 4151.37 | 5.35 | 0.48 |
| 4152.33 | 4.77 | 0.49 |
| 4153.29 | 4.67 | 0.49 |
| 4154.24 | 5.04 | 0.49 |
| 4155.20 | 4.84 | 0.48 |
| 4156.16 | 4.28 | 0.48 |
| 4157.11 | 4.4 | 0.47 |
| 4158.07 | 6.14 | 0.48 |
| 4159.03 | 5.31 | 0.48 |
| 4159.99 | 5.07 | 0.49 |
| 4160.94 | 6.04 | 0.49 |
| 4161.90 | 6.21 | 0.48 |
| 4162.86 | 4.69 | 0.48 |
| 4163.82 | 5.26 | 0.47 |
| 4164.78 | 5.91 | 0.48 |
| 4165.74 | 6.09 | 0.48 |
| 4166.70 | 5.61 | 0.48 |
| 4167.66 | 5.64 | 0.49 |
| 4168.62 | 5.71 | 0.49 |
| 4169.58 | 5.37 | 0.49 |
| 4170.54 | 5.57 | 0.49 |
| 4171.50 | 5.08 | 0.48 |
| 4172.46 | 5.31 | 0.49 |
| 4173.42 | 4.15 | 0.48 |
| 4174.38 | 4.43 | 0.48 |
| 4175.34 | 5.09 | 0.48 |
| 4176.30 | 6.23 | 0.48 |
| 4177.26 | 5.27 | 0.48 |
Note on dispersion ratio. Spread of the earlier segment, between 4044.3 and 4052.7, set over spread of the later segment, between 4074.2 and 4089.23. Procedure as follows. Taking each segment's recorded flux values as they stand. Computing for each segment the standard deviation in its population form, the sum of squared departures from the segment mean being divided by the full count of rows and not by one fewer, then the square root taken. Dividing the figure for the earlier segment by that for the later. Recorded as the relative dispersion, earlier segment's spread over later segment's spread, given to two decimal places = 1.25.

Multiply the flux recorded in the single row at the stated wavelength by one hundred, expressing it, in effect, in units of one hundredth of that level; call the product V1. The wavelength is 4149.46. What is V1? 616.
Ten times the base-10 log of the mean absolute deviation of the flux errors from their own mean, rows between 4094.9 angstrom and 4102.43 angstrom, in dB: -21.8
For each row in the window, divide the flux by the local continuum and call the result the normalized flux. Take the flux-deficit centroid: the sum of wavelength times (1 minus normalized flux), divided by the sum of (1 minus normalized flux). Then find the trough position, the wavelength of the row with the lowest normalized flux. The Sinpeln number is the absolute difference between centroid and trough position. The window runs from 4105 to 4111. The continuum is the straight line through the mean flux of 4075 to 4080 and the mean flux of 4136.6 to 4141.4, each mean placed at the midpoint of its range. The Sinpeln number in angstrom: 2.5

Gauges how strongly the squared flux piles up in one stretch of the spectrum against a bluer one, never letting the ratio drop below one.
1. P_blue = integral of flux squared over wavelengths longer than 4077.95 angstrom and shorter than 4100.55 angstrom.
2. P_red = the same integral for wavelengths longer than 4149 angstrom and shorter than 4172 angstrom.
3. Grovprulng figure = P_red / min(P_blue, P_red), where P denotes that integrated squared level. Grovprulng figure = 1.20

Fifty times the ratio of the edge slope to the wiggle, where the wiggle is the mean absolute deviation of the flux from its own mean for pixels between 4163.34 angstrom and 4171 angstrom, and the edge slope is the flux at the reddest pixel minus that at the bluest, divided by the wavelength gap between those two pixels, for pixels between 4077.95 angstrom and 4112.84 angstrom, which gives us -13.8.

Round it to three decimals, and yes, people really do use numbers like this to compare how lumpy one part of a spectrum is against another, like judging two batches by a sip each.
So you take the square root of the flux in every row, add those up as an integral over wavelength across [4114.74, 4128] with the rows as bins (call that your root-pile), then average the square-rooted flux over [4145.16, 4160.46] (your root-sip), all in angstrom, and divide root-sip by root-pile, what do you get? 0.074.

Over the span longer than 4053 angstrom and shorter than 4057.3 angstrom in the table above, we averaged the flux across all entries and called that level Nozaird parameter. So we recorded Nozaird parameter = 5.1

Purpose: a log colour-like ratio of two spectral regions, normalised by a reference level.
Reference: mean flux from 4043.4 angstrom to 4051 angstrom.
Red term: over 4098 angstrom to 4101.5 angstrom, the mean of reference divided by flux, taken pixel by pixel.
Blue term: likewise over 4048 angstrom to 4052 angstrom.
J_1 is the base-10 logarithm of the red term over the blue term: 0.11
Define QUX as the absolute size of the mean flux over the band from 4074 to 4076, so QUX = 5.2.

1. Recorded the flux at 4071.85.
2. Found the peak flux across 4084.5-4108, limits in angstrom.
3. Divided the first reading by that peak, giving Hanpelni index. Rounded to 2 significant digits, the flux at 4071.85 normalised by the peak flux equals 0.83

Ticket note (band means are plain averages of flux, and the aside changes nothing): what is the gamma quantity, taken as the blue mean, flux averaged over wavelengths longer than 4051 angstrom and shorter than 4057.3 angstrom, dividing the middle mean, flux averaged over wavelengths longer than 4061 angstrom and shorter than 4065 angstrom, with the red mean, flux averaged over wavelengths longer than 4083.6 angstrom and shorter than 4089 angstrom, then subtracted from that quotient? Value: -4.0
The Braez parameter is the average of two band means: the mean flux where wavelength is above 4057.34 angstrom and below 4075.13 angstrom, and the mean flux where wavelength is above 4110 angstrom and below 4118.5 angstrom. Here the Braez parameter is 5.06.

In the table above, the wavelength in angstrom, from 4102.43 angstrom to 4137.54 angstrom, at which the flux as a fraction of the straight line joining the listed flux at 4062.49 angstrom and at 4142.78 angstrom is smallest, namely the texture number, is 4103.85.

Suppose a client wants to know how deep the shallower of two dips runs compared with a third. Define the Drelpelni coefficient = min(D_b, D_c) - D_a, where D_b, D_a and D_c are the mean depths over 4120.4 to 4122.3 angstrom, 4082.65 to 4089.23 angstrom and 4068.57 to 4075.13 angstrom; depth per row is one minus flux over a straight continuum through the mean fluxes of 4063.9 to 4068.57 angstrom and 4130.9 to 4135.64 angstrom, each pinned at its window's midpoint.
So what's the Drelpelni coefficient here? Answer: -0.12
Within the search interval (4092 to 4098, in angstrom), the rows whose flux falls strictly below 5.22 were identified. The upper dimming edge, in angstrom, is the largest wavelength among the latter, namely 4097.24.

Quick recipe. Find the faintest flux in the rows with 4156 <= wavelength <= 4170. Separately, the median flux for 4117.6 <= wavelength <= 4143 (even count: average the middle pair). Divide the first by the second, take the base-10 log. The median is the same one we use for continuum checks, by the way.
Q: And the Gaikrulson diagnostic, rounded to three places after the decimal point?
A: -0.100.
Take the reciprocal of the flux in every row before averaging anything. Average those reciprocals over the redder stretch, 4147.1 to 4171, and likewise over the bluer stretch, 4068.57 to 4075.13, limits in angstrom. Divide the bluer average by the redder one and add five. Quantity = 5.96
